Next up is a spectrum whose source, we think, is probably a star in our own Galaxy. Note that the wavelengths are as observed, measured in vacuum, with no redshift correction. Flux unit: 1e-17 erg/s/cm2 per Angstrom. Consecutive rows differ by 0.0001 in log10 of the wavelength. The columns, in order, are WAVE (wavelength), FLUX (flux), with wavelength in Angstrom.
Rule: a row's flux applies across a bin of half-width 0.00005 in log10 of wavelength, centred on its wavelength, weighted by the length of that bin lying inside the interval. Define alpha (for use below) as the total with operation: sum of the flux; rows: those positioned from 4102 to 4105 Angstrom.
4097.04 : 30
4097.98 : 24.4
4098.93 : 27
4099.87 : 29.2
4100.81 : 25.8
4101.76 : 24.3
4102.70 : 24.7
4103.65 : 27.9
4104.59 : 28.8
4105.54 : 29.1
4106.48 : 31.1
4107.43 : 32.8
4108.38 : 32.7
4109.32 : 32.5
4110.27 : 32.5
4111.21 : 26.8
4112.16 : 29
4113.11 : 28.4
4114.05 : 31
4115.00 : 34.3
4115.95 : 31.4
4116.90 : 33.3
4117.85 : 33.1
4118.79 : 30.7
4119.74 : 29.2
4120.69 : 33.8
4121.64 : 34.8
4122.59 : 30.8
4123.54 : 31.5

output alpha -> 81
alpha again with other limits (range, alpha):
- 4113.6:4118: 163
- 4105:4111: 191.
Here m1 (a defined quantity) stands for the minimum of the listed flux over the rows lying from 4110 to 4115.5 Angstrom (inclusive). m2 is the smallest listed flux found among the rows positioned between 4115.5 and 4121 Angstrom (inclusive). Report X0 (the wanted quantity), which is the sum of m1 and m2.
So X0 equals 56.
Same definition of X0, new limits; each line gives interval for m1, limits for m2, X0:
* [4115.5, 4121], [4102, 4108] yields 54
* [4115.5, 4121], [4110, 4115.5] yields 56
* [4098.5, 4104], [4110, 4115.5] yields 51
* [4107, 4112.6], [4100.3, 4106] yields 51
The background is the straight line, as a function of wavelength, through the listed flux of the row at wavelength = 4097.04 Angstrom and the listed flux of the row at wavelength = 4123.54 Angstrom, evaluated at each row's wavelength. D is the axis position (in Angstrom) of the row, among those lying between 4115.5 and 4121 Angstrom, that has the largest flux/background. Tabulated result 4120.69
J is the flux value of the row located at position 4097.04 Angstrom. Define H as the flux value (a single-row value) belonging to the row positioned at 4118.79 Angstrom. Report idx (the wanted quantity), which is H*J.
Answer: 921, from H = 30.7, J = 30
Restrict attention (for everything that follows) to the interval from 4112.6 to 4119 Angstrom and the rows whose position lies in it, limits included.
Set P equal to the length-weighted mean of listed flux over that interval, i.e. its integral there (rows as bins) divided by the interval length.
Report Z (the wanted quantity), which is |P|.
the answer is 31.8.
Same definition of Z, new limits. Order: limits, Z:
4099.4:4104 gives 26.3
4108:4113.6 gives 30.3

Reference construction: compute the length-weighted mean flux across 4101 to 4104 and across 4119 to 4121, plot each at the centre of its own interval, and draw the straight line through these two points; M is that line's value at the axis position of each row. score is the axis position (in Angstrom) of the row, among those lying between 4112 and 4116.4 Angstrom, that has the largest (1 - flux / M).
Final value 4113.11 Angstrom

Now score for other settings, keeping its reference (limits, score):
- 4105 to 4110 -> 4105.54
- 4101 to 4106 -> 4101.76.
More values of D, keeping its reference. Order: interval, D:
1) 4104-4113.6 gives 4107.43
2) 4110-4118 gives 4115.00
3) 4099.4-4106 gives 4099.87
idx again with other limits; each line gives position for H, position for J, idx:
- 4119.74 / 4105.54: 850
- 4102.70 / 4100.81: 637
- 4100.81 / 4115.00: 885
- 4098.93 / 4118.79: 829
